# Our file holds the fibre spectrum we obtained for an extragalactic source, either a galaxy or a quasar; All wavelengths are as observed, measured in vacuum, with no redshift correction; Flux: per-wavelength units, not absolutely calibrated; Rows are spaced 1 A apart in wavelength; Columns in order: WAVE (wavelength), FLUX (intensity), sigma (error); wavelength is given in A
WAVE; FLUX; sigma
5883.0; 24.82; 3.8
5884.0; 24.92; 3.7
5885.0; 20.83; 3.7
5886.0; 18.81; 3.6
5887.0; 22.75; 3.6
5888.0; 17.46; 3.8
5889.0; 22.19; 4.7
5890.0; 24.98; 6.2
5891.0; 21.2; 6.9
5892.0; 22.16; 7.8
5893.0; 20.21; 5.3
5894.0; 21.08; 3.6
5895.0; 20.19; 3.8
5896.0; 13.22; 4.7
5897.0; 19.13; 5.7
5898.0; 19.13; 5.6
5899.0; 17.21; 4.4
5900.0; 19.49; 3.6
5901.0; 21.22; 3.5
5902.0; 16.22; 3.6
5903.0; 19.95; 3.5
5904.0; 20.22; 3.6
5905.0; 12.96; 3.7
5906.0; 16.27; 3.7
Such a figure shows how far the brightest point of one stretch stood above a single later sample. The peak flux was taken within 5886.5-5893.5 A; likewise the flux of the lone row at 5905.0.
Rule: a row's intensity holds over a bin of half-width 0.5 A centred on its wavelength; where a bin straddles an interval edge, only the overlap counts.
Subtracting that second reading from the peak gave 12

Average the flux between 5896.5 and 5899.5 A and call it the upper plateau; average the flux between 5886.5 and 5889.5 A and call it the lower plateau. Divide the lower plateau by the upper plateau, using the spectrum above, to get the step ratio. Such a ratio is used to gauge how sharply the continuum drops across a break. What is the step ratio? 1.12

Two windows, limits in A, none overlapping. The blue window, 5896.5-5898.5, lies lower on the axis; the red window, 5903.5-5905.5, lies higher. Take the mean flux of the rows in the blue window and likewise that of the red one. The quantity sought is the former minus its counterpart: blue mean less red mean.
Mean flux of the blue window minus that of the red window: 2.5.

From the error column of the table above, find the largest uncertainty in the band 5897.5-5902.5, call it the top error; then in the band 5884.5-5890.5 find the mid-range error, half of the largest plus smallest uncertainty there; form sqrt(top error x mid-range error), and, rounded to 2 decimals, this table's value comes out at 5.24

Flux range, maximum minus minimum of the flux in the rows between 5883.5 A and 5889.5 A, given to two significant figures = 7.5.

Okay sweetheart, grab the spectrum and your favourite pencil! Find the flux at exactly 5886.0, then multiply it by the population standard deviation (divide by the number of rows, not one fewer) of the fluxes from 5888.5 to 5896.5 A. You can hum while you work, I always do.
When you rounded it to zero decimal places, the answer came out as 59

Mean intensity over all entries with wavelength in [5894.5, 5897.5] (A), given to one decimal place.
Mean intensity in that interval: 17.5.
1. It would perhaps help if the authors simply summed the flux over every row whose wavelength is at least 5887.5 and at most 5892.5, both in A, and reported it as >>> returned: 108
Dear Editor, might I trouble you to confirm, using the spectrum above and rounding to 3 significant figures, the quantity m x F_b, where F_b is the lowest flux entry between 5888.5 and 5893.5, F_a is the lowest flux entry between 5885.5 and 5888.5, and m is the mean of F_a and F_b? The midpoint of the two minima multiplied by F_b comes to 381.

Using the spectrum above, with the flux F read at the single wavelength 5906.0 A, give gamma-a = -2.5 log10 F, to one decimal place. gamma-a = -3.0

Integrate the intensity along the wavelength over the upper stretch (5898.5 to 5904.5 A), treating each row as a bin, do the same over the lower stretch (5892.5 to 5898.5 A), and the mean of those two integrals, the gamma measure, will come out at 114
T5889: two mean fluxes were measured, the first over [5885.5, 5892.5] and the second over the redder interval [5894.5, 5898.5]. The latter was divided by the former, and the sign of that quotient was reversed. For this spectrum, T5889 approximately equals -0.839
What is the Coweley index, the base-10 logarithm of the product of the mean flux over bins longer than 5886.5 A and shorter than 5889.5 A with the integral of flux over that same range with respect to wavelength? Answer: 3.11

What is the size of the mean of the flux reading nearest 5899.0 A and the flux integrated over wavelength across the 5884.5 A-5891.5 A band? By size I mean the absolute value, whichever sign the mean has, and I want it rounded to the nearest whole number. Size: 83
